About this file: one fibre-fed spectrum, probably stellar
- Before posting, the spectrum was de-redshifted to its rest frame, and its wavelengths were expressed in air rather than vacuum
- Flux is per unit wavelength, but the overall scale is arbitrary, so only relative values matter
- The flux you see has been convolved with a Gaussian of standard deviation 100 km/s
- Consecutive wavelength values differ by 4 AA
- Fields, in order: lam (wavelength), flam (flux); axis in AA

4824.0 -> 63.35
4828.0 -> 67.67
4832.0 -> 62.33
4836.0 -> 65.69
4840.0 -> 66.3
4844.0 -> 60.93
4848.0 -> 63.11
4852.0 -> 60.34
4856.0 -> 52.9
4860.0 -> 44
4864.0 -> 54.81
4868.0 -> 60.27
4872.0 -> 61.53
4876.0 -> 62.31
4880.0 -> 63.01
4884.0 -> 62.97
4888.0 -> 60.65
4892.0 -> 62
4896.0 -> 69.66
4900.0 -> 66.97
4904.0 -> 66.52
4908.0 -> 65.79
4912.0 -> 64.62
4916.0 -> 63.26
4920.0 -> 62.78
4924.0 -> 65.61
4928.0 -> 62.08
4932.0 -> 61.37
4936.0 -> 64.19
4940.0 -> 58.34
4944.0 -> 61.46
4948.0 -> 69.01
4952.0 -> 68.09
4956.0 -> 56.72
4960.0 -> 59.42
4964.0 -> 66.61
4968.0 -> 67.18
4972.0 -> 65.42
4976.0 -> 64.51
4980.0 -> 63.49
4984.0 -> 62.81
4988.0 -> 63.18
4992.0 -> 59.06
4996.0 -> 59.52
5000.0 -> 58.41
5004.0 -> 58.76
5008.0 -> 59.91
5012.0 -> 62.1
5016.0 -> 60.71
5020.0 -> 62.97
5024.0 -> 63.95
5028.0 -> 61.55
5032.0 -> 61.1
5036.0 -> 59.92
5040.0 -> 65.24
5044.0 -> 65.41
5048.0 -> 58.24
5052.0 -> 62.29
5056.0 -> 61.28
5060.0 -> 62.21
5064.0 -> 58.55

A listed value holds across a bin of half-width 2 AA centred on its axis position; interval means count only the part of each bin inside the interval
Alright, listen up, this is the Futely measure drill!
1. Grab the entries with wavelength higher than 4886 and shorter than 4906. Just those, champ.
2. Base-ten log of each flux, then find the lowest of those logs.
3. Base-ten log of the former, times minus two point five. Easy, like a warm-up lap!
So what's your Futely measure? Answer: -0.628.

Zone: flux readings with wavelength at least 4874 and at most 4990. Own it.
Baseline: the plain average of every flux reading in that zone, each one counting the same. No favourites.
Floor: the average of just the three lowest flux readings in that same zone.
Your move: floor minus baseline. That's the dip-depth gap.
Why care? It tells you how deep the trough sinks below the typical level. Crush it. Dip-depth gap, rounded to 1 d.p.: -5.6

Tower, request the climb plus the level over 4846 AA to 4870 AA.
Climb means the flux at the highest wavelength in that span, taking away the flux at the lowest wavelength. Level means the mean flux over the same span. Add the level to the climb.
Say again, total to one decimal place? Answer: 53.1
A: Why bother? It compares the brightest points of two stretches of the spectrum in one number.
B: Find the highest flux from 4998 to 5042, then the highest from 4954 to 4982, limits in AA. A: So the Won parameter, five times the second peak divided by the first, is 5.1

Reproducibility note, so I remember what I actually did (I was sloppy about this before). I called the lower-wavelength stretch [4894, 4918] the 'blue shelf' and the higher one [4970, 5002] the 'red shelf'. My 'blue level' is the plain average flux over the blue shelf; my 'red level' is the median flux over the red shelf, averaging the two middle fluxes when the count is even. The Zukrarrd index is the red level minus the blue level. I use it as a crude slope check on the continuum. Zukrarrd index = -3.1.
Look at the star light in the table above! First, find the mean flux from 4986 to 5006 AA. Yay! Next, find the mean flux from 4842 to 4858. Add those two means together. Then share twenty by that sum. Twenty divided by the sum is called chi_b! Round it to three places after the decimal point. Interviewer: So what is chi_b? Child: 0.168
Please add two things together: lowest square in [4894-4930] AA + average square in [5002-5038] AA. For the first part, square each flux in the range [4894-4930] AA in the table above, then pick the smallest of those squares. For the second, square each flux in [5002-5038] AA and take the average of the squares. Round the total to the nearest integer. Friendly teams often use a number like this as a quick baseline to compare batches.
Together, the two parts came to 7604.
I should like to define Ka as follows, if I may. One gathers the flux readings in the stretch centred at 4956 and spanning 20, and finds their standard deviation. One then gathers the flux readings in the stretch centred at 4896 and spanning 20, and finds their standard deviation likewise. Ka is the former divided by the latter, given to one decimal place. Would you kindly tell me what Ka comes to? 1.5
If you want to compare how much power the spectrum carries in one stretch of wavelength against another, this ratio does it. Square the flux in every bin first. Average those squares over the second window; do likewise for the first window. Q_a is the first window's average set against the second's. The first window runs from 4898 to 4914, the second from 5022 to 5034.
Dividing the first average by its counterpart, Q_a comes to 1.12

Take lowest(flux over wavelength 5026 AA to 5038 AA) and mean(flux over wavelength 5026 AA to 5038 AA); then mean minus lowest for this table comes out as 0.9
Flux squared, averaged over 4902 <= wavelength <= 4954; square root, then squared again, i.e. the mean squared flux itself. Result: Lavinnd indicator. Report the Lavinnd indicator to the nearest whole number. 4115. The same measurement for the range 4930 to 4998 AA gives 3977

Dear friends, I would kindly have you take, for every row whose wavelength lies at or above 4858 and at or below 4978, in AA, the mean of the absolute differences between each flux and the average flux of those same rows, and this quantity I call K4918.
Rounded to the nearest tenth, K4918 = 3.3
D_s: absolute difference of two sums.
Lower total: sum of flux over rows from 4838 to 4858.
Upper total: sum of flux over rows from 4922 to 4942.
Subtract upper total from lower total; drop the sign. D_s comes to 8.0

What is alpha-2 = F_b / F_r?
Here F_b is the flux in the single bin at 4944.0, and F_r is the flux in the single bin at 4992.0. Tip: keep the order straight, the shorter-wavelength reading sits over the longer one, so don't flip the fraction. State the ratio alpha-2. 1.04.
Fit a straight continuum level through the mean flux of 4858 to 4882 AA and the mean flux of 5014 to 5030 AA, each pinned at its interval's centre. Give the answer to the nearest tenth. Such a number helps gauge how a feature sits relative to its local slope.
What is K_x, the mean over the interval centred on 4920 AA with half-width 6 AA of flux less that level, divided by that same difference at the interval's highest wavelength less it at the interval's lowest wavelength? 2.2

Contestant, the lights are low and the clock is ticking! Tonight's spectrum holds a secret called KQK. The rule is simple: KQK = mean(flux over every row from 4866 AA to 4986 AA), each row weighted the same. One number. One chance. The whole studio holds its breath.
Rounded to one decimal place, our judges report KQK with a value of 63.6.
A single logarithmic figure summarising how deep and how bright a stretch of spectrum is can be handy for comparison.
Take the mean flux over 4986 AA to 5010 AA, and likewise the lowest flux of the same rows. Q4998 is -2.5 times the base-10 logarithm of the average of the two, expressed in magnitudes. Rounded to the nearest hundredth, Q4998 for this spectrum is -4.43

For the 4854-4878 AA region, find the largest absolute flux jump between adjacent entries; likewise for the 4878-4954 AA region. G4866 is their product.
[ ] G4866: 83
